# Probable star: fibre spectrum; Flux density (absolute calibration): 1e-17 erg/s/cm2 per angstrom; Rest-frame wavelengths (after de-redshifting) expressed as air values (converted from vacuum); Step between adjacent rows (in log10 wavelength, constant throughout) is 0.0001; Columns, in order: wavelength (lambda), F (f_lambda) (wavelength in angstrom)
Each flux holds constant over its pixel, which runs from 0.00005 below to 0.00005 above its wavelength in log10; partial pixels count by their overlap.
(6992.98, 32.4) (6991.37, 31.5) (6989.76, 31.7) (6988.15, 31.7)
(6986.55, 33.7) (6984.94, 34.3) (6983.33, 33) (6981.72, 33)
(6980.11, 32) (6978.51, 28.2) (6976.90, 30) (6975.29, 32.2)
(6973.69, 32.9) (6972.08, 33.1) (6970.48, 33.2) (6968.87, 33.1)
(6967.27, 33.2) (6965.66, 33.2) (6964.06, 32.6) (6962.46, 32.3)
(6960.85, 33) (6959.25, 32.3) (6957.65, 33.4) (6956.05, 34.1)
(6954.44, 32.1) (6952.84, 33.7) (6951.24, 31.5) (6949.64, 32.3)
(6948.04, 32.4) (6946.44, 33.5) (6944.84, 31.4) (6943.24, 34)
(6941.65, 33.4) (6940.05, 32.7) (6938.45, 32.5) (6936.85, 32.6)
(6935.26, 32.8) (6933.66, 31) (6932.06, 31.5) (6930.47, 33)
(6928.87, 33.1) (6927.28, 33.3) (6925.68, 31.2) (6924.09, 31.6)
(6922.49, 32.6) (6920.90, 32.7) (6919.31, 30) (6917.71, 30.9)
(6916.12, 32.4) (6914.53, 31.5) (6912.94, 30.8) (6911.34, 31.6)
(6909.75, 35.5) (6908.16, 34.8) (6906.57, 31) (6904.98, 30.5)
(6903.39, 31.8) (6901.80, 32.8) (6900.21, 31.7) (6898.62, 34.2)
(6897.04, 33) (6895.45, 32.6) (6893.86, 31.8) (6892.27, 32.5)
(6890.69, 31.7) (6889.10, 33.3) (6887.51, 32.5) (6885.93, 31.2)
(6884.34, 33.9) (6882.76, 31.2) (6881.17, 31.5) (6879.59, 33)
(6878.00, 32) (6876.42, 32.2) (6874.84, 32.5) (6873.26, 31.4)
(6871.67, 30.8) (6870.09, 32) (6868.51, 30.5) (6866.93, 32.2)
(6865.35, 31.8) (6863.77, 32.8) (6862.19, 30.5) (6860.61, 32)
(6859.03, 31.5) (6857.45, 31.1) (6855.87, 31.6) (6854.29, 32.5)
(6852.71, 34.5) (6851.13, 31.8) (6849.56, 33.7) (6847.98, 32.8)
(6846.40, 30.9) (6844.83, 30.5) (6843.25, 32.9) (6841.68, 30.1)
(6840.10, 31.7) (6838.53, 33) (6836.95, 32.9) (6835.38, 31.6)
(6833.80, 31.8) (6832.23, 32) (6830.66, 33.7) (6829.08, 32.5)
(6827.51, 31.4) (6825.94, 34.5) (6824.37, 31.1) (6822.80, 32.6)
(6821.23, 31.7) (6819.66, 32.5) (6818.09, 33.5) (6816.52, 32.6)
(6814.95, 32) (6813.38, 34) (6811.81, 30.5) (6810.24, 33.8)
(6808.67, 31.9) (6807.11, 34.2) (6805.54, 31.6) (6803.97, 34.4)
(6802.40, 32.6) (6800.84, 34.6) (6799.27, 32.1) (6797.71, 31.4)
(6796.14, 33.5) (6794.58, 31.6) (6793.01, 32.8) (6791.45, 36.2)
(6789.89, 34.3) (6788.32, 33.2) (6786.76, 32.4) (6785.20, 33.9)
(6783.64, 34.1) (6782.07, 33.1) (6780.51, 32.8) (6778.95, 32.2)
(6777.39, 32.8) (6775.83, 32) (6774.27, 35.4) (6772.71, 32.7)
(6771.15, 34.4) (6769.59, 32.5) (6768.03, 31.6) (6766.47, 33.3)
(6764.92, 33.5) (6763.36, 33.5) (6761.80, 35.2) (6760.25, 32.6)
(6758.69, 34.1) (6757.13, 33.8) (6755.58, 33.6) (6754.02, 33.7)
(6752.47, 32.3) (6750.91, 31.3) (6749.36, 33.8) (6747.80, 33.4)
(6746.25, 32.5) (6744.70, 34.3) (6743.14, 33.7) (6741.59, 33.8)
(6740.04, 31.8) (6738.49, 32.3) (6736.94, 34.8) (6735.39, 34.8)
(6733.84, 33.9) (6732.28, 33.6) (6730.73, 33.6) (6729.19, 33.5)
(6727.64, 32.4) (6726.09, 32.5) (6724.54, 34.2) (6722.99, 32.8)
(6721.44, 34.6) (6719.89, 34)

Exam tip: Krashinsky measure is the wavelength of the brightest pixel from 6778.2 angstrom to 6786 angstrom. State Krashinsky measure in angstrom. 6783.64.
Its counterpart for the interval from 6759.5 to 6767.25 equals 6761.80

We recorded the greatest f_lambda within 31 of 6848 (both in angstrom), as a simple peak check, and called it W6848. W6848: 34.5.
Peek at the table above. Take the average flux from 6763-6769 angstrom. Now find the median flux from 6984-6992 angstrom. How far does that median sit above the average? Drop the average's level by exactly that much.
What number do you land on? 34.2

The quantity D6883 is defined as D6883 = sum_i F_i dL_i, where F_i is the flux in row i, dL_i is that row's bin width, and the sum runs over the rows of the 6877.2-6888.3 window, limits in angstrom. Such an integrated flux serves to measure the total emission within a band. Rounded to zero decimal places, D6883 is 357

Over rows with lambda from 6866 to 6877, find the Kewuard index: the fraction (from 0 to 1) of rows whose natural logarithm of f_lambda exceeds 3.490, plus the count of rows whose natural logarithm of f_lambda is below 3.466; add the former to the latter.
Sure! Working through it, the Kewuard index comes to 4.0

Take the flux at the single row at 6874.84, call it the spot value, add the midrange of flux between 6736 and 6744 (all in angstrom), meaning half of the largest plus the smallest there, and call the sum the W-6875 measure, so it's 65.8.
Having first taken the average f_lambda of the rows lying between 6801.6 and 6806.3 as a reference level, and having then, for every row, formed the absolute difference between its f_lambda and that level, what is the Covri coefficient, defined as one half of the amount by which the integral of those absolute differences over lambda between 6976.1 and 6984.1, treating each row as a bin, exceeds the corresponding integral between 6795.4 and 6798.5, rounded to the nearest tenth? 5.3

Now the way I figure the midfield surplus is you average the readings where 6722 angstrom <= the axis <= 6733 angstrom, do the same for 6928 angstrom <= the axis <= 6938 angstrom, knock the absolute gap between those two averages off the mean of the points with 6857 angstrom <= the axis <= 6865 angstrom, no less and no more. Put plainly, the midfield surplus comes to 30.7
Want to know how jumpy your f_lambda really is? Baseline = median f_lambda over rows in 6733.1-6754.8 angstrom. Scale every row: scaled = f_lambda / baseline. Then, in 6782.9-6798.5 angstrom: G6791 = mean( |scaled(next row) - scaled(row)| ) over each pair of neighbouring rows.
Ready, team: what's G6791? 0.0465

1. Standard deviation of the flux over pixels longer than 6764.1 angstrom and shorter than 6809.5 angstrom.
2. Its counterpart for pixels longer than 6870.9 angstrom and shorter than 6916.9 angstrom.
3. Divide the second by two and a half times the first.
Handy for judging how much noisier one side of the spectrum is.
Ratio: 0.40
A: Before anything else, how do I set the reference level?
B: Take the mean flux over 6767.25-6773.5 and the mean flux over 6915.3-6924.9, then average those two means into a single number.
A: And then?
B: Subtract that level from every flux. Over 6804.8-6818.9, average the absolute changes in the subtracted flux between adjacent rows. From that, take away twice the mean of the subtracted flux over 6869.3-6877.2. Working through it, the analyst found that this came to 3.1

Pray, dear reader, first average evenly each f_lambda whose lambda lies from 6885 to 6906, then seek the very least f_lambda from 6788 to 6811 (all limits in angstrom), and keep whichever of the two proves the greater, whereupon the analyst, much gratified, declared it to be 32.3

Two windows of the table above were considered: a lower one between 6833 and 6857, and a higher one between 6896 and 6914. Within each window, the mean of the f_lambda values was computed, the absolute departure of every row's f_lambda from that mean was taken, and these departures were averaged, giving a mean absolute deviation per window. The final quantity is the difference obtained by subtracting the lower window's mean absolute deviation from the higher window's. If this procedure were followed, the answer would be 0.4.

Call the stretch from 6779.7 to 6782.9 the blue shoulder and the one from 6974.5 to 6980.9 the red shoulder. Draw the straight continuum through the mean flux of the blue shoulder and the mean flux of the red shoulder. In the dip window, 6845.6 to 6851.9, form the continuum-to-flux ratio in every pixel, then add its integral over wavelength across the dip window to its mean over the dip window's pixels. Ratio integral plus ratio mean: 7.3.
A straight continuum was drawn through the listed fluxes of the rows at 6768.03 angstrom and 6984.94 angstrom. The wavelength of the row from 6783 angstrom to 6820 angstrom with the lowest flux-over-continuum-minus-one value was 6811.81 angstrom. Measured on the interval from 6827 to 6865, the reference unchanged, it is 6841.68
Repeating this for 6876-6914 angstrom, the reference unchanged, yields 6904.98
